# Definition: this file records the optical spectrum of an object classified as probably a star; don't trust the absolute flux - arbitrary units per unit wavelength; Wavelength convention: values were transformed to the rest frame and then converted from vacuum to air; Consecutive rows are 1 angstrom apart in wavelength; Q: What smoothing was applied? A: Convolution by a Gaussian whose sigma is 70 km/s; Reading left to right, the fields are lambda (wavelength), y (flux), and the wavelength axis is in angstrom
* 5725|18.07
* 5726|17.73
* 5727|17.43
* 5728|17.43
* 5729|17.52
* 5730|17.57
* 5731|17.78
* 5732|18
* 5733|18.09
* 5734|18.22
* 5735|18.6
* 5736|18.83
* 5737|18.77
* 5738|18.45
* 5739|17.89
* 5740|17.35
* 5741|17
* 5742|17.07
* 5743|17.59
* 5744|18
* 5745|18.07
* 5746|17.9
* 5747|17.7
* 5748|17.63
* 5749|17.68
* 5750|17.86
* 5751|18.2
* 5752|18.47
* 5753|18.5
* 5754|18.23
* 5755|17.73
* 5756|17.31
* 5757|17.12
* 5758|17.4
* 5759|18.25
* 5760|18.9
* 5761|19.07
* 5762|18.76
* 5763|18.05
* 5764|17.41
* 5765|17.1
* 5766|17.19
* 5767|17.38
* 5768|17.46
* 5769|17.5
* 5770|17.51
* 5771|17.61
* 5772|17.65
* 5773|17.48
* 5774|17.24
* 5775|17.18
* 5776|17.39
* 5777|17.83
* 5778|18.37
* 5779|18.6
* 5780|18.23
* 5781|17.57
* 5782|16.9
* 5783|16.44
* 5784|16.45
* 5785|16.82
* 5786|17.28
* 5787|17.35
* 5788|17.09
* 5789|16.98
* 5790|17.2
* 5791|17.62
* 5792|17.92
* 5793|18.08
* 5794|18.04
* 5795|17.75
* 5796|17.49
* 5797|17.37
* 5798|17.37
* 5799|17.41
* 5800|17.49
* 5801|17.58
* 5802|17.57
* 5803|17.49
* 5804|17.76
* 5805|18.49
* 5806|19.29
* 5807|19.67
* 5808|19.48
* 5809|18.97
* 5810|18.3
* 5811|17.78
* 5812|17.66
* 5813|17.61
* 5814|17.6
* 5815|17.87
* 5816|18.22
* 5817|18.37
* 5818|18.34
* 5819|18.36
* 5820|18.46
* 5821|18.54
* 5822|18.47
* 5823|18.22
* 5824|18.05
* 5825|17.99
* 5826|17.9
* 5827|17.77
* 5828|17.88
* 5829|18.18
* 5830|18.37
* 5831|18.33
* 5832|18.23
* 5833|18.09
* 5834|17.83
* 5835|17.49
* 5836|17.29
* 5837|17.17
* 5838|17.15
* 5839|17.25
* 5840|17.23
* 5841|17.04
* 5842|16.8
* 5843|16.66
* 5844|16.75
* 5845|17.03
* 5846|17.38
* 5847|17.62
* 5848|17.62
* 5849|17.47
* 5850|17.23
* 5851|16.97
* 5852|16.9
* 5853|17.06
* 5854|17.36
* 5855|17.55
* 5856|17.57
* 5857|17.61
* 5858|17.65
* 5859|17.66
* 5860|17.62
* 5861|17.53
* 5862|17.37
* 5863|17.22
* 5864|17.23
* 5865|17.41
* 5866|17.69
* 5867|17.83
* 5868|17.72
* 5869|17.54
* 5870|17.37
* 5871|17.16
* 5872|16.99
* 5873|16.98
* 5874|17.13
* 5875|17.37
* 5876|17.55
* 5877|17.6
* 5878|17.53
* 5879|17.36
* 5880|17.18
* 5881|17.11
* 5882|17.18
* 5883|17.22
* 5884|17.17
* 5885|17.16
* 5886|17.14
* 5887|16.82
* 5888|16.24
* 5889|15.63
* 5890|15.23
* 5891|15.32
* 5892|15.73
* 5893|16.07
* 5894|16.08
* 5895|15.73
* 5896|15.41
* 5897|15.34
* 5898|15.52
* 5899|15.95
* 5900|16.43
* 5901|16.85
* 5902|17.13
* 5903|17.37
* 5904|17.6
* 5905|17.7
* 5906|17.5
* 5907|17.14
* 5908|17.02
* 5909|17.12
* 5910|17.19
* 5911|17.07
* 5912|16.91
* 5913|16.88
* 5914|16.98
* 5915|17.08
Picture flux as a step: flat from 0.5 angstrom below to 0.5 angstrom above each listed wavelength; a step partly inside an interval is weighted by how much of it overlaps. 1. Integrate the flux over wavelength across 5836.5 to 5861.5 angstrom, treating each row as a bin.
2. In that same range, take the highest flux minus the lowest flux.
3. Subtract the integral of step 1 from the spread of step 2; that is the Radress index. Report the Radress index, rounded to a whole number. -431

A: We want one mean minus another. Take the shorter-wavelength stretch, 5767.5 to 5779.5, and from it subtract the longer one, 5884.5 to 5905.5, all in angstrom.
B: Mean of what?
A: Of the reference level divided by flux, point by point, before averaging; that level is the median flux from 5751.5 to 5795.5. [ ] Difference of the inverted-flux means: -0.084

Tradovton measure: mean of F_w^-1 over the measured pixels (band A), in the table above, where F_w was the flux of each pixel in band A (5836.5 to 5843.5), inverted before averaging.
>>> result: 0.0587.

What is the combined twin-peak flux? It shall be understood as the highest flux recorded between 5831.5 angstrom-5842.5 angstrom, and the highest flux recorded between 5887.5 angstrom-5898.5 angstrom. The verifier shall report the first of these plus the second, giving 34.5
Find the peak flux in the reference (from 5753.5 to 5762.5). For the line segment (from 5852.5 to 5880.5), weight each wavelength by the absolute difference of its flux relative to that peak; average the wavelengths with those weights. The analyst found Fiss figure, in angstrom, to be 5866.7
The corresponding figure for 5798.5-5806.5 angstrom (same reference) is 5801.7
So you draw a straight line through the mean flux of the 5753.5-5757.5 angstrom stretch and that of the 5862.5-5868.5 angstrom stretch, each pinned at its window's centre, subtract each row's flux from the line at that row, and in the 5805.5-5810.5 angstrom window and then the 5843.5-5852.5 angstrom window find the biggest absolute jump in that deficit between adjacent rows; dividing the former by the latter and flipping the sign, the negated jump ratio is -1.9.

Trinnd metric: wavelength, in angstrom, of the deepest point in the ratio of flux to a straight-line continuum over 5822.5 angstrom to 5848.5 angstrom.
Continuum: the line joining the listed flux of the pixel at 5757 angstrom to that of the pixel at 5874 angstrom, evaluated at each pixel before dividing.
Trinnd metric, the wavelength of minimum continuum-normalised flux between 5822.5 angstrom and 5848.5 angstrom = 5843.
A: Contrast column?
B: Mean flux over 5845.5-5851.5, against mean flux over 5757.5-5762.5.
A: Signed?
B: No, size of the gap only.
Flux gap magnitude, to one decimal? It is 1.1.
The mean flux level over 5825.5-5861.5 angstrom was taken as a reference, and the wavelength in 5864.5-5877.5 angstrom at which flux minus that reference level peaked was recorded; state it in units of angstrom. 5867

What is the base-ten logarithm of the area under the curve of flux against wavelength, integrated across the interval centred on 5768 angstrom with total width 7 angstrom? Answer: 2.09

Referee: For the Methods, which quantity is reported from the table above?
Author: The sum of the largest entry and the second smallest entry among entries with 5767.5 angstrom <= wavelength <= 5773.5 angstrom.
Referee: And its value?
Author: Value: 35.1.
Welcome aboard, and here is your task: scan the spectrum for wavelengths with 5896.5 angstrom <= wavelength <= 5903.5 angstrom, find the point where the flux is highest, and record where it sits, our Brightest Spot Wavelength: 5903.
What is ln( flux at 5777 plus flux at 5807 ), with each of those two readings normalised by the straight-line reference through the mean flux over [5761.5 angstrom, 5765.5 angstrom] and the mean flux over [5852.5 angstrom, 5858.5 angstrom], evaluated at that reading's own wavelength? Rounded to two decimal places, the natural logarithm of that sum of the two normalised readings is 0.75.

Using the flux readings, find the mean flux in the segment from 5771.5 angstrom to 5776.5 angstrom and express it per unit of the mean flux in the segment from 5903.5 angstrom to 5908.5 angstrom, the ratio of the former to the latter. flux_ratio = 1.00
